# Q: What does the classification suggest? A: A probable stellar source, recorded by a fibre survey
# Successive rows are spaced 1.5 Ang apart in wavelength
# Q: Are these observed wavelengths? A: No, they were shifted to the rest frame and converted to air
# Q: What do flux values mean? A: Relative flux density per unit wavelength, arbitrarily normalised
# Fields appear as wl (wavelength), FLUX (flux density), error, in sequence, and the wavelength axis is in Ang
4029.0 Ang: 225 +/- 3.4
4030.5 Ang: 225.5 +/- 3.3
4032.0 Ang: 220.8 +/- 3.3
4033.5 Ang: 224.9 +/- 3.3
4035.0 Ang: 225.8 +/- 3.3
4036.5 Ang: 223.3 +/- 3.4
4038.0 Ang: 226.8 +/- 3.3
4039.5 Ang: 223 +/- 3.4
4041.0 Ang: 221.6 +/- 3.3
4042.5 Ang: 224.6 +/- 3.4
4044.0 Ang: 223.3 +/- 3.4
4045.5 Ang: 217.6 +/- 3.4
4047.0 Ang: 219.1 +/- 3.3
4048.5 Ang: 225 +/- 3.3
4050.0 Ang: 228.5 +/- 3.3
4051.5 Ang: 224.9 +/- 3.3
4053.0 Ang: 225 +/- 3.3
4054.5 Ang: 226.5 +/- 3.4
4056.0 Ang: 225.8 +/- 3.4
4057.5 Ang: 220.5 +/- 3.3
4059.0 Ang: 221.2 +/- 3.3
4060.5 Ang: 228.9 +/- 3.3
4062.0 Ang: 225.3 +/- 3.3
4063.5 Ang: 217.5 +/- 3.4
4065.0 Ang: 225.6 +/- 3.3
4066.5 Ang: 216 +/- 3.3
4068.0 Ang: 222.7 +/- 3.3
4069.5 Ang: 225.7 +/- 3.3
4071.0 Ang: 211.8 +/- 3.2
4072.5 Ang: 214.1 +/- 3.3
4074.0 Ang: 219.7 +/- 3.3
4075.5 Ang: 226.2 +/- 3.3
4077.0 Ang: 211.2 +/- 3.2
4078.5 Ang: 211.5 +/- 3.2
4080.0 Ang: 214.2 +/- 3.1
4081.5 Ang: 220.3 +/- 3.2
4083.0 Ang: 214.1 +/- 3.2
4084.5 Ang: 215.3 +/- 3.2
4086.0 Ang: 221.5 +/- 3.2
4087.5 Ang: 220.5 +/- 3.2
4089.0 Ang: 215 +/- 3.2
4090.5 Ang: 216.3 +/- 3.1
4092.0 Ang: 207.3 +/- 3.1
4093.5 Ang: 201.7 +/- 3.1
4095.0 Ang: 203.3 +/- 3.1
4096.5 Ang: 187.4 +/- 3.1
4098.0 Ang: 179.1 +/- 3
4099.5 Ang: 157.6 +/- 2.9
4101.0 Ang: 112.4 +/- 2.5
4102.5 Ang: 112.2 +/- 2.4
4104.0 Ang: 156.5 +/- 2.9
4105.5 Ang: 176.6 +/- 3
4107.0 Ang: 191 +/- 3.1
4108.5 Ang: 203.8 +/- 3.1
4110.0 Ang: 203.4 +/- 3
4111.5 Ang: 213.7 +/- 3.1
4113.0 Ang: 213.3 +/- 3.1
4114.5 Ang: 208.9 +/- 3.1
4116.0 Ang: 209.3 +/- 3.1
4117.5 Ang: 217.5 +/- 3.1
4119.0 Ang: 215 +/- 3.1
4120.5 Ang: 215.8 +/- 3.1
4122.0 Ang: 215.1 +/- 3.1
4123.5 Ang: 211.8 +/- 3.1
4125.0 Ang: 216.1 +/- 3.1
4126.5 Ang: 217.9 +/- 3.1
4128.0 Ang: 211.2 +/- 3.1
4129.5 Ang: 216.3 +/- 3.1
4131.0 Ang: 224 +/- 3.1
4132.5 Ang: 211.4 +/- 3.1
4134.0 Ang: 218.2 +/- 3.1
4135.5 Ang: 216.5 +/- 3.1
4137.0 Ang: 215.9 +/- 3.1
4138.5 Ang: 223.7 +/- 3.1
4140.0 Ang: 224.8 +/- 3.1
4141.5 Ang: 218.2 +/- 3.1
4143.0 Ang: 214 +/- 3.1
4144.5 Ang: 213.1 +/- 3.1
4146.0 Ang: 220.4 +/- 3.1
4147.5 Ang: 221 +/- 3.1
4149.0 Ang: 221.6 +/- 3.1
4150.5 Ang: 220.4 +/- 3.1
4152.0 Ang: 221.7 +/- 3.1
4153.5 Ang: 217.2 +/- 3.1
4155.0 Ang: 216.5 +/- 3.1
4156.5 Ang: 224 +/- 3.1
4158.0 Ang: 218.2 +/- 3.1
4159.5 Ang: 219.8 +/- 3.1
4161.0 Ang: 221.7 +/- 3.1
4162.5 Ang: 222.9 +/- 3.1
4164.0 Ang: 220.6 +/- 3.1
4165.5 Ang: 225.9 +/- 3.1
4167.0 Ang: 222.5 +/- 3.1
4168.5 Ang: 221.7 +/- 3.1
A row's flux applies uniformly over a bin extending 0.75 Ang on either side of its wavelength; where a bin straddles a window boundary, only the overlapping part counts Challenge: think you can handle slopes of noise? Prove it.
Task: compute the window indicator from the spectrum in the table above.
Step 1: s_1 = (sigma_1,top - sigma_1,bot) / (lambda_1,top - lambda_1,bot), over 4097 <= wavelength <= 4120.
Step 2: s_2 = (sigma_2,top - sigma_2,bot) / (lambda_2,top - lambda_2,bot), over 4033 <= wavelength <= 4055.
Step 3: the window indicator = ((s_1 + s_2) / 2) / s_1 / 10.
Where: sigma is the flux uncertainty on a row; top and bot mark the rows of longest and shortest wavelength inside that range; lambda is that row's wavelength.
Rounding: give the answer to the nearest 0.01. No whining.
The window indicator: 0.10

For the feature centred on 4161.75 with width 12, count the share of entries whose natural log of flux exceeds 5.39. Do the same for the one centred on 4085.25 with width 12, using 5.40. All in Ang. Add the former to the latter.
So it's 1.00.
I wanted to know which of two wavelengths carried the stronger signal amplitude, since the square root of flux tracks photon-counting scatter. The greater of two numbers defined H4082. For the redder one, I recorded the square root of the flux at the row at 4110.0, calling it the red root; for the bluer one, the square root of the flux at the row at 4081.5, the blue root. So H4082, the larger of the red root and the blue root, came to 14.8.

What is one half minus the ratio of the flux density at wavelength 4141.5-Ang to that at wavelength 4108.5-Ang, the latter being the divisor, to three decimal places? -0.571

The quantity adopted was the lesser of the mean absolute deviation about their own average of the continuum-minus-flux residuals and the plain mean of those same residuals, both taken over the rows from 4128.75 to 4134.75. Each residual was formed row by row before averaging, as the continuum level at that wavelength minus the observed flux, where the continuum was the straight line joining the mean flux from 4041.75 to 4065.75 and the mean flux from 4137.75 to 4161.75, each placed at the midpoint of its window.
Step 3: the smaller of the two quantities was 3.0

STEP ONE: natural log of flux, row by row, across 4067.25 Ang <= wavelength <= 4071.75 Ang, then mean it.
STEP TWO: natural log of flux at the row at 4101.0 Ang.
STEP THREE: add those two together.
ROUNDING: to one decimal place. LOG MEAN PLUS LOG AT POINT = 10.1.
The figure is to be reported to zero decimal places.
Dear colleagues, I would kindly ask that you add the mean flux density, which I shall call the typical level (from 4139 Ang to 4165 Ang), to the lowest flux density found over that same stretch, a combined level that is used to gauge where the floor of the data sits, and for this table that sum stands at 433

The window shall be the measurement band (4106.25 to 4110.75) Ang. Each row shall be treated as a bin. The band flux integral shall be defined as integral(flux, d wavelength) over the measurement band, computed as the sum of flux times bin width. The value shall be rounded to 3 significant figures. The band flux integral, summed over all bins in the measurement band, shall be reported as 897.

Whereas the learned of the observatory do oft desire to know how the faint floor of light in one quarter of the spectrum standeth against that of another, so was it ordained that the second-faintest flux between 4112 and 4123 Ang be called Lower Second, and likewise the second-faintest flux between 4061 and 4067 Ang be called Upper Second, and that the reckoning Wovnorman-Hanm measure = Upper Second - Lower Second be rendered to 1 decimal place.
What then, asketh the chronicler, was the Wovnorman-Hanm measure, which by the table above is 8.2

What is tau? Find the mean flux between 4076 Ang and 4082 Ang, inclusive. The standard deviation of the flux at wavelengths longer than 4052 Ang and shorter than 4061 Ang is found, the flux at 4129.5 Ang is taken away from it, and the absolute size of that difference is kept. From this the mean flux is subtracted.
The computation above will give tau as -1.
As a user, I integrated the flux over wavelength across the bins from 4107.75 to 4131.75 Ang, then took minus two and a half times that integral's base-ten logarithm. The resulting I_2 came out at -9.27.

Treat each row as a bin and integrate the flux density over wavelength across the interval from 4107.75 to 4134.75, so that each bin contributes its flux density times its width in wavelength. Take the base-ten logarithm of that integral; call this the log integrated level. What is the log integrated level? 3.76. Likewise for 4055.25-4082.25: 3.77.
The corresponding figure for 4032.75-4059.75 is 3.78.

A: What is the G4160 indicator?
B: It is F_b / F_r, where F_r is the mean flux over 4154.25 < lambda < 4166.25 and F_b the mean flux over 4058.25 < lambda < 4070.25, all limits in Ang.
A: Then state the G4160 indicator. 1.01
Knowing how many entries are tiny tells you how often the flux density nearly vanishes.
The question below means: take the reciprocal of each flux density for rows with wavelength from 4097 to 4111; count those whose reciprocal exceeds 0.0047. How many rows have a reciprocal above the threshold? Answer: 9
